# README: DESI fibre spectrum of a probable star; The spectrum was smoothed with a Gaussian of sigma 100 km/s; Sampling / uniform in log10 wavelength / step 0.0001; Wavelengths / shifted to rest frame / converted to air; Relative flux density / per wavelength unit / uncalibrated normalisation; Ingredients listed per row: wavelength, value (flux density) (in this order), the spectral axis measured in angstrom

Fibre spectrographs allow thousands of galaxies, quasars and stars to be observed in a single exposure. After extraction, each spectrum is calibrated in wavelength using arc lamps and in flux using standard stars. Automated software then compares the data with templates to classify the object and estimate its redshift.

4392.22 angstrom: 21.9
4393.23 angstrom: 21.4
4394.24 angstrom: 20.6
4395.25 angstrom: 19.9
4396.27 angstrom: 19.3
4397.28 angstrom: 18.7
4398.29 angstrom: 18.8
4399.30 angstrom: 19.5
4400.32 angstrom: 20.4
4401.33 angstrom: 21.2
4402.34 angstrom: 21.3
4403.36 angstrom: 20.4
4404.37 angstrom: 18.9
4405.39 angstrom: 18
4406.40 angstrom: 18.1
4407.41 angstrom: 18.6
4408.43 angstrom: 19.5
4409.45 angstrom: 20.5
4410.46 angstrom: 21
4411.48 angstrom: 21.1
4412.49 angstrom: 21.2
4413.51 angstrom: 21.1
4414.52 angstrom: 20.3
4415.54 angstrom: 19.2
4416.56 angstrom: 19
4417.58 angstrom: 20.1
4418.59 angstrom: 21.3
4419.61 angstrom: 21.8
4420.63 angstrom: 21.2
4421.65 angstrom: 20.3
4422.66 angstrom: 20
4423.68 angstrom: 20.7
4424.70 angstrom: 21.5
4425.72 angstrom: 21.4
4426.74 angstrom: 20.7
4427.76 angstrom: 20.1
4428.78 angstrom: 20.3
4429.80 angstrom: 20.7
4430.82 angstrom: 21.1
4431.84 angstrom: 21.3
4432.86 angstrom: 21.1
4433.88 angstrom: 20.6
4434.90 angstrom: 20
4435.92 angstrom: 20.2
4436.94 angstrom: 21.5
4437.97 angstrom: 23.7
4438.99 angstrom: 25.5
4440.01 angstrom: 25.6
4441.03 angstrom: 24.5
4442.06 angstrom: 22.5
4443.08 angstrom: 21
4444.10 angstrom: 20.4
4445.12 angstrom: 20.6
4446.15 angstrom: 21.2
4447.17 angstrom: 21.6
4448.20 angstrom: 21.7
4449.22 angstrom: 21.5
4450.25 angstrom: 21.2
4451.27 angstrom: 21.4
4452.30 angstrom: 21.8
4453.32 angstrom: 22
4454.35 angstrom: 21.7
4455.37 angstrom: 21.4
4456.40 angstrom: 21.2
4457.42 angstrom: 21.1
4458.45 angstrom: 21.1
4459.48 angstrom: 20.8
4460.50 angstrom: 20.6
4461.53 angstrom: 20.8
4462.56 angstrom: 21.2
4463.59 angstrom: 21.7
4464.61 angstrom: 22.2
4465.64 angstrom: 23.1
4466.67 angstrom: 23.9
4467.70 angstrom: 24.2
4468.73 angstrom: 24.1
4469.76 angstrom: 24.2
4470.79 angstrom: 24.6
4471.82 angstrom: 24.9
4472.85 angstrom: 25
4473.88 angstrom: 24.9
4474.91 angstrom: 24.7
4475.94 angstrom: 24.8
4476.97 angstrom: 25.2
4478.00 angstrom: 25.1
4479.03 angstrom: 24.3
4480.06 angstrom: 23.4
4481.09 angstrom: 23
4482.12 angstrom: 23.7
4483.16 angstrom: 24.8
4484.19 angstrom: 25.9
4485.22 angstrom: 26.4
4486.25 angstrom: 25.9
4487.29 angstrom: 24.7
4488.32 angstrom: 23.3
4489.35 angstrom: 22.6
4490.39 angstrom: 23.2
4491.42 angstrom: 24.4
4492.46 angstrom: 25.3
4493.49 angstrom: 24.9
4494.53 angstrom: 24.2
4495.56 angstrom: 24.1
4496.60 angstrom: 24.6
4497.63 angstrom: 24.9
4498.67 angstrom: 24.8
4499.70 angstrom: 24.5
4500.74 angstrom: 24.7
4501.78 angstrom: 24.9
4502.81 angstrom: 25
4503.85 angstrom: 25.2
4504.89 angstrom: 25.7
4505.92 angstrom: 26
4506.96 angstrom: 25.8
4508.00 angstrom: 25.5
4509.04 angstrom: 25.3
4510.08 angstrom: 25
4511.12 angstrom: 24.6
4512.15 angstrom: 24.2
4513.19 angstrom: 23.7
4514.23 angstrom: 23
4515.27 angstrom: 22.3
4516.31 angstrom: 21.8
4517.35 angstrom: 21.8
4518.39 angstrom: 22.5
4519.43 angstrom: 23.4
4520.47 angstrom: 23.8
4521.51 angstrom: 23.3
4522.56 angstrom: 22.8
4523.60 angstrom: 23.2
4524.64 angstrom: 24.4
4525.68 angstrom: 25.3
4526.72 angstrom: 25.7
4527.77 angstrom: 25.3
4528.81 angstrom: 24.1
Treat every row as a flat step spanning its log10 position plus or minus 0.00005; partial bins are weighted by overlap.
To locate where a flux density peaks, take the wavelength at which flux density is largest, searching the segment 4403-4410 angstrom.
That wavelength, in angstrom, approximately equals 4409.45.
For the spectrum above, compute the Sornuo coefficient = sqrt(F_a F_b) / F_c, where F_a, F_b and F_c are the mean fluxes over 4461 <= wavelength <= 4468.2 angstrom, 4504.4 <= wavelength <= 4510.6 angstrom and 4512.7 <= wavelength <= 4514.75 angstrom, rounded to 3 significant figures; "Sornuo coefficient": 1.03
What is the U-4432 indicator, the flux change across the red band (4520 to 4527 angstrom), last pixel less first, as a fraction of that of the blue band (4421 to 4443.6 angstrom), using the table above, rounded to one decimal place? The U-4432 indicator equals 2.7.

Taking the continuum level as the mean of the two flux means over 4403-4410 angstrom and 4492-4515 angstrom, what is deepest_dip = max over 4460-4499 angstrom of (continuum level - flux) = 1.4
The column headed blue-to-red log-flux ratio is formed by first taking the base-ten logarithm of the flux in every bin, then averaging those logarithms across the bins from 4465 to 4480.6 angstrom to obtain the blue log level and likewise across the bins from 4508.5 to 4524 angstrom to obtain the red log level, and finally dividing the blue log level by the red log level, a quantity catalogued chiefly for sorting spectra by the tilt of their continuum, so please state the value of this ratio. 1.01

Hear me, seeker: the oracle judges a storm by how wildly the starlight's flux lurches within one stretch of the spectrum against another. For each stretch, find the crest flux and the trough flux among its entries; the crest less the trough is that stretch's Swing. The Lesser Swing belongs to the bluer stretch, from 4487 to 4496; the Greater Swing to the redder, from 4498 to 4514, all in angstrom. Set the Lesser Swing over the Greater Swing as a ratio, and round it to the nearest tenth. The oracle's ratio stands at 1.2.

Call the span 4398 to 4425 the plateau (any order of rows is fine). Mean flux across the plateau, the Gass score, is 20.2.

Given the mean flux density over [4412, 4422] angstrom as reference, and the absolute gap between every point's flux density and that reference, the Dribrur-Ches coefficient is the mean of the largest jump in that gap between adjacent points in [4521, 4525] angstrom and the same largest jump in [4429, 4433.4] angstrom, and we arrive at 0.80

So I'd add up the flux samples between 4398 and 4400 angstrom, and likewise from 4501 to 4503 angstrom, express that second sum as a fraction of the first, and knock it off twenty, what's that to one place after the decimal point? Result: 18.7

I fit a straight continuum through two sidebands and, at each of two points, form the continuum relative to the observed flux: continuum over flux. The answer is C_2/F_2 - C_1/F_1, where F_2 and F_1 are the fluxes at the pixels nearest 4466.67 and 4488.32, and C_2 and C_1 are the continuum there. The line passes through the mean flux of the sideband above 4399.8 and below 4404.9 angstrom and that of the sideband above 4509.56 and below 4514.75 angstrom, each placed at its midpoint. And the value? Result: -0.06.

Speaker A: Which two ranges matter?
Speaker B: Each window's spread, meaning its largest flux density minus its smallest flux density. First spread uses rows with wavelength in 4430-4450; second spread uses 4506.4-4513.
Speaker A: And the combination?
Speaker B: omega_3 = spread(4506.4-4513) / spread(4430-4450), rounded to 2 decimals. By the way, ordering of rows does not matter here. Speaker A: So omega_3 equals 0.29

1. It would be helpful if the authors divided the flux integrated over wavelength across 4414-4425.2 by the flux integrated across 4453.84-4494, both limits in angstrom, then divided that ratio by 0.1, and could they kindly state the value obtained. 2.4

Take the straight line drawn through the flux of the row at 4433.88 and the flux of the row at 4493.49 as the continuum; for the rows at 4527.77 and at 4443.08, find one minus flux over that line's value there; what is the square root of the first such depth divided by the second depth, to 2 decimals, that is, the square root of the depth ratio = 2.47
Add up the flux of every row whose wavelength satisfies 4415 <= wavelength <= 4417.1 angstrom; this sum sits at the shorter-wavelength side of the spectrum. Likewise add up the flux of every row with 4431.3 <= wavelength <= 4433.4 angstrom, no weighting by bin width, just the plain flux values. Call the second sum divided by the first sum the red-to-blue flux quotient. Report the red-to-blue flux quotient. 1.11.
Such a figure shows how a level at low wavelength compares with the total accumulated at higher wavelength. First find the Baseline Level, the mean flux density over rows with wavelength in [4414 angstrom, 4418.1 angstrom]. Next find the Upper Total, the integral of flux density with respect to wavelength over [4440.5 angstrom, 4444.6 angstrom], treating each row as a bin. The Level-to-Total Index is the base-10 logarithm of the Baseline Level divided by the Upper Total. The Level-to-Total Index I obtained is -0.66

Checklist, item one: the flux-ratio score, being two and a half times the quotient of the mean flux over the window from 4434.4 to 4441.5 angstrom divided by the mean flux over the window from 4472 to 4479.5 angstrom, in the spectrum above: 2.31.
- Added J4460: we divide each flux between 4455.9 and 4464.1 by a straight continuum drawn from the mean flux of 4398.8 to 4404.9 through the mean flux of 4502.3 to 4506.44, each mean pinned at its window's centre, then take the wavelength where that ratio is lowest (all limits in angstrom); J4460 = 4460.50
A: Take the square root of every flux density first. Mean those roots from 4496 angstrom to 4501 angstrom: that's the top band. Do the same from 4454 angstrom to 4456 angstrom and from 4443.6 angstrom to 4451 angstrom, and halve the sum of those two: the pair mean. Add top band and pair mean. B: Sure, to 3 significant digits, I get 9.59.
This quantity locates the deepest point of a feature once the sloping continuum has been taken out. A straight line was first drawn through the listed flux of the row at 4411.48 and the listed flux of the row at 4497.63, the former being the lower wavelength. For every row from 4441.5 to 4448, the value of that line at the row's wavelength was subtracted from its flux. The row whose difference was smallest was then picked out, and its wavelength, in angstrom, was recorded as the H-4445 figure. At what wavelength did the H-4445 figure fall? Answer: 4444.10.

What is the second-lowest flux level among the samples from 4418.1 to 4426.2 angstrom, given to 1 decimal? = 20.3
